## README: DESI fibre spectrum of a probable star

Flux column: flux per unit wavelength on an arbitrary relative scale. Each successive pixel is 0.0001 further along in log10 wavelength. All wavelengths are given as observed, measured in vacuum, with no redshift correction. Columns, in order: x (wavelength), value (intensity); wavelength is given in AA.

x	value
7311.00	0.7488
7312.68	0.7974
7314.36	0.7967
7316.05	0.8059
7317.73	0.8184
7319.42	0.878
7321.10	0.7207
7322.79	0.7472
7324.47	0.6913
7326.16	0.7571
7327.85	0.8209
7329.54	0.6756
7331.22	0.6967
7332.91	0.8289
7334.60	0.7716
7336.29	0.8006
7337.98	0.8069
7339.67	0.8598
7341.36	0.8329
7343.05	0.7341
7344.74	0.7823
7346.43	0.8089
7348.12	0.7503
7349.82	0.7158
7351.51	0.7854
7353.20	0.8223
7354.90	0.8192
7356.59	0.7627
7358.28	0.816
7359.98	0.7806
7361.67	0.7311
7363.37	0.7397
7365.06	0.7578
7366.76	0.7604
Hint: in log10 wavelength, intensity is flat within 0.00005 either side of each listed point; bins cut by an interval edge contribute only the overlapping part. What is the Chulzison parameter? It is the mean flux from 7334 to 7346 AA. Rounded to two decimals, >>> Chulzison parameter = 0.80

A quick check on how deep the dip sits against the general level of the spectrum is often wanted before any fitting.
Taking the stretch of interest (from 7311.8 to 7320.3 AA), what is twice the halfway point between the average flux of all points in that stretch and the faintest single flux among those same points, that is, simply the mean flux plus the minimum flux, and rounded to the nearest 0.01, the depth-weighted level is 1.62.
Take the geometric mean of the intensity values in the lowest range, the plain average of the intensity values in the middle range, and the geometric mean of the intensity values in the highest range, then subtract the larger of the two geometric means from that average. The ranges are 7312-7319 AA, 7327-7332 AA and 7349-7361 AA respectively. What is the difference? -0.073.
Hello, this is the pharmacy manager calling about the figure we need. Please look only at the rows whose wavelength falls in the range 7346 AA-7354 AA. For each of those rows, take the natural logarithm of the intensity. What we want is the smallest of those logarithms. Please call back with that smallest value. -0.33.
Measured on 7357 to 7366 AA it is -0.31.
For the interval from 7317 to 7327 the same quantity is -0.37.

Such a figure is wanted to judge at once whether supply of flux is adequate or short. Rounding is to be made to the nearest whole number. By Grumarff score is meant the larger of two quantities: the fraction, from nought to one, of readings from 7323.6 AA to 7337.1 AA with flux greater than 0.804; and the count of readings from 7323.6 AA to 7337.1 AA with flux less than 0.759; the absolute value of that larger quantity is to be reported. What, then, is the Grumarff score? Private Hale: 4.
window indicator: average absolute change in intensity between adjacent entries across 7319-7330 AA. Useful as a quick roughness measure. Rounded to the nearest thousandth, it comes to 0.086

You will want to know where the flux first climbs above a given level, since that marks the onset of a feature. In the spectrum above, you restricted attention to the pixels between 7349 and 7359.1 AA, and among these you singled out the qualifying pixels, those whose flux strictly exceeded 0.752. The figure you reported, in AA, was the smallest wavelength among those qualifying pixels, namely 7351.51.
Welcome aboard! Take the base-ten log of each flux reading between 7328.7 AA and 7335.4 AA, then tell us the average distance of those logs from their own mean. 0.033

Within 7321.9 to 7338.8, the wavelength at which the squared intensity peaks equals 7332.91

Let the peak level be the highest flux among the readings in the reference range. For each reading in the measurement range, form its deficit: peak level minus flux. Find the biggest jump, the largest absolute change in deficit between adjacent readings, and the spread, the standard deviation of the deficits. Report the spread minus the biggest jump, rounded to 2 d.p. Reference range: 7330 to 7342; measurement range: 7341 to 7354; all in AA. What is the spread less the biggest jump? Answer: -0.06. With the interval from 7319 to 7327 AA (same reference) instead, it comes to -0.09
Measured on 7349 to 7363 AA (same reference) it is -0.03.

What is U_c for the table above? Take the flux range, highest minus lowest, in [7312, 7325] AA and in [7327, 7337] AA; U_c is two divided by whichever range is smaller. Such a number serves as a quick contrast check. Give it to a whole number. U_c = 13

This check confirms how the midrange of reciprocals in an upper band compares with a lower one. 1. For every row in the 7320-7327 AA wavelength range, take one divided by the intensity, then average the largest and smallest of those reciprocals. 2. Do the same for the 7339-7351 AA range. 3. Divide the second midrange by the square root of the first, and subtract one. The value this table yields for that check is 0.088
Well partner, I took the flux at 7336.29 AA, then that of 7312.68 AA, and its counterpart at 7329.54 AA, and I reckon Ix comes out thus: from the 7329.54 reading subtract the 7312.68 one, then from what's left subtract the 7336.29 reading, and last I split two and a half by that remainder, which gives -2.7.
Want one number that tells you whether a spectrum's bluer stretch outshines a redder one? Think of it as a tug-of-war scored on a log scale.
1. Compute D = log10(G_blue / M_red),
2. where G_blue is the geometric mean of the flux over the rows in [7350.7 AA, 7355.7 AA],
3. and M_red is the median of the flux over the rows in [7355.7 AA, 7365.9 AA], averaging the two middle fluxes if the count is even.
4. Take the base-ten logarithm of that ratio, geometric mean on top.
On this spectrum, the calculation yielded 0.027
